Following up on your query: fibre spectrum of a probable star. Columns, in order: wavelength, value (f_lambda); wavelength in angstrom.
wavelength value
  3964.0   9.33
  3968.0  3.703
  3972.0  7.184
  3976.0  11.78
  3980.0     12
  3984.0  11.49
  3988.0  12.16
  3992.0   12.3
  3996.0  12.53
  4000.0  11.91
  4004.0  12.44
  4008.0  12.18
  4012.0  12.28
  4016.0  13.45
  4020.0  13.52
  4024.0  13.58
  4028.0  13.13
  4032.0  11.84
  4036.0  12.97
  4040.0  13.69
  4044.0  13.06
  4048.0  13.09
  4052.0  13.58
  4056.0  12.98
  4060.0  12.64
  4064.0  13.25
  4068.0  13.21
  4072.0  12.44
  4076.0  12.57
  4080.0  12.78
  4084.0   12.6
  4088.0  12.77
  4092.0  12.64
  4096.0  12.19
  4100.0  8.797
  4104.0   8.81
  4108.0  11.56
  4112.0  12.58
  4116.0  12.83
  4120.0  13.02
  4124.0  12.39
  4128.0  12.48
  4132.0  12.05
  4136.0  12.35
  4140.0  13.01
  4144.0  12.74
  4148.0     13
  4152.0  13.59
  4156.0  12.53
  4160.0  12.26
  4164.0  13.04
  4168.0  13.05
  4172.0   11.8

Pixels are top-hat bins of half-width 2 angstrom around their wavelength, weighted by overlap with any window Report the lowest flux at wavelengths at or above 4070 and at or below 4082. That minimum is 12.44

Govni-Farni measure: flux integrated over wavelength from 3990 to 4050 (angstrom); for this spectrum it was 768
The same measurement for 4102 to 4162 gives 741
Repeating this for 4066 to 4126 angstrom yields 725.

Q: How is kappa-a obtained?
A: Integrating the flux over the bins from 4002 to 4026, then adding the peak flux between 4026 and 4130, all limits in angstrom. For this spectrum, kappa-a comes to 323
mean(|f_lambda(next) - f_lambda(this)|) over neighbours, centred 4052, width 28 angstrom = 0.45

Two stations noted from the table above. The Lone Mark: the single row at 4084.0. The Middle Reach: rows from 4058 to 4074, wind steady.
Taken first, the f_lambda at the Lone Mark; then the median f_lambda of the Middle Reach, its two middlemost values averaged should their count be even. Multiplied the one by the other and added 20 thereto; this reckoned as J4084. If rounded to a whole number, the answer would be 183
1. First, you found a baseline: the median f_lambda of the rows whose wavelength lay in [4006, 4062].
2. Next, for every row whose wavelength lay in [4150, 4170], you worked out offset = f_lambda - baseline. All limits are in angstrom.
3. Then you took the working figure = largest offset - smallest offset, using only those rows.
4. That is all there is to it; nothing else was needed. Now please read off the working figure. 1.3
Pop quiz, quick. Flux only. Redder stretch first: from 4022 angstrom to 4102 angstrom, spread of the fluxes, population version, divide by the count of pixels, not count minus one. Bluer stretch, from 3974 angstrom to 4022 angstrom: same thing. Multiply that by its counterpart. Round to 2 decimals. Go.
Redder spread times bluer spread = 0.58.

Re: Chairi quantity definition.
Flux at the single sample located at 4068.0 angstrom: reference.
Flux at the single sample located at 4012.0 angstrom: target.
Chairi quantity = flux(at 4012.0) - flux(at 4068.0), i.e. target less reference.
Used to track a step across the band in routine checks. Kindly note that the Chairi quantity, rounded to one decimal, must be -0.9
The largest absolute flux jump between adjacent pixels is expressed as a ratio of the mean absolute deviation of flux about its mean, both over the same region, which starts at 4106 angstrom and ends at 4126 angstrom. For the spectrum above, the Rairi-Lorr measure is 2.5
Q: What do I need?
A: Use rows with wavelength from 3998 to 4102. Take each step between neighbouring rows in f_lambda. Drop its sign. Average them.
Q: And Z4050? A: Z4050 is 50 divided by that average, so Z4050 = 90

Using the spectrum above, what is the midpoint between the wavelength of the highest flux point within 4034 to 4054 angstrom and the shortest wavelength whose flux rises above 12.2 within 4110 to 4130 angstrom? 4076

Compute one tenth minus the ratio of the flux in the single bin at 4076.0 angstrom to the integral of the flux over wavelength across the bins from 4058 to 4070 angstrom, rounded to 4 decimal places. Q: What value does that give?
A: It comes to 0.0196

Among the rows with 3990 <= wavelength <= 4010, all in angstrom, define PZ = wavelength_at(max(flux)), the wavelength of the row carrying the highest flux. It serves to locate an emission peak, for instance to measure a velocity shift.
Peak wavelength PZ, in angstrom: 3996.0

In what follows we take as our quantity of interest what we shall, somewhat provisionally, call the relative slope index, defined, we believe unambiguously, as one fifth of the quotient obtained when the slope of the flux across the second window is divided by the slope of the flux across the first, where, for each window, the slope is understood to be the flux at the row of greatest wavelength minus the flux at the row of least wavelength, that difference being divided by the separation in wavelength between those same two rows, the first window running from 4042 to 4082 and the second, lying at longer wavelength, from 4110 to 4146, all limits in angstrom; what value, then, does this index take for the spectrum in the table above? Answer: -0.13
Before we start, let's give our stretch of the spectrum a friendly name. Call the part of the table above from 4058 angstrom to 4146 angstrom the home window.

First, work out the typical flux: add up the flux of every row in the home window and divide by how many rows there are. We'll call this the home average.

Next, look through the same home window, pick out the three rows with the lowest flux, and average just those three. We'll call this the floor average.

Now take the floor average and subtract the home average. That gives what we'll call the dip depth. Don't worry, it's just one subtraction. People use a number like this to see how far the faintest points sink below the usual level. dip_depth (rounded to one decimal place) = -2.5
